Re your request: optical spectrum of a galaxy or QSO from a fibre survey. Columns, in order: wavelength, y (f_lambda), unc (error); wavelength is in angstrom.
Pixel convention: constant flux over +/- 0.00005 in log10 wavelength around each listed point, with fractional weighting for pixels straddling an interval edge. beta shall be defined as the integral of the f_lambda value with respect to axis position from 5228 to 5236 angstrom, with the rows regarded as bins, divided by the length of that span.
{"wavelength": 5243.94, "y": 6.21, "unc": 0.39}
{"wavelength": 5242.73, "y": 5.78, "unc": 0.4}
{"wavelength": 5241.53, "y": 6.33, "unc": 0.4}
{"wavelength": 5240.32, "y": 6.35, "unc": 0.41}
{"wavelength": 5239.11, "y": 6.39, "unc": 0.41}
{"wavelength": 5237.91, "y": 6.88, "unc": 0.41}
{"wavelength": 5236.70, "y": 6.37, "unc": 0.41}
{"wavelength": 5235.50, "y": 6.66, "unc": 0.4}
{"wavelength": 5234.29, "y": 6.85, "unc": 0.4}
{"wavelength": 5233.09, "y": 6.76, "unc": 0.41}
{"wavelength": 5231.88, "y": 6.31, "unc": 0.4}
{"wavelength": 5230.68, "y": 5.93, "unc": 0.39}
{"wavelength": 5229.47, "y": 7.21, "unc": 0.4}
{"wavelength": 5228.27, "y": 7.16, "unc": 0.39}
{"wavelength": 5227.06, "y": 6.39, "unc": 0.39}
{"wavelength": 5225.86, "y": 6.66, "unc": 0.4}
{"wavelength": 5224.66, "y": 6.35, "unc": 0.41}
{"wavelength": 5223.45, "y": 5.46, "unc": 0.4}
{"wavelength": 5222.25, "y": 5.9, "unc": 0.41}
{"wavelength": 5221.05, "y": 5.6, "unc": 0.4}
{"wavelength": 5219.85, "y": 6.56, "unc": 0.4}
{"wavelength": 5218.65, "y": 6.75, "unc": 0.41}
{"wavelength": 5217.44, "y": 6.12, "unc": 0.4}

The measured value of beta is 6.7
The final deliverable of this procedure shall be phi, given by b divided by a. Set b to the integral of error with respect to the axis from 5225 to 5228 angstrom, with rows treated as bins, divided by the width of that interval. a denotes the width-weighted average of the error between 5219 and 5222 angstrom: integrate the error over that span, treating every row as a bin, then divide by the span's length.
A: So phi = 0.98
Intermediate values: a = 0.403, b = 0.396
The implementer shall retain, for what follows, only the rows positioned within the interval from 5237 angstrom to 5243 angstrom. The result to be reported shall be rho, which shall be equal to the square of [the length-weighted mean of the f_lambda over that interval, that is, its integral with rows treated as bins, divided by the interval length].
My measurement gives 41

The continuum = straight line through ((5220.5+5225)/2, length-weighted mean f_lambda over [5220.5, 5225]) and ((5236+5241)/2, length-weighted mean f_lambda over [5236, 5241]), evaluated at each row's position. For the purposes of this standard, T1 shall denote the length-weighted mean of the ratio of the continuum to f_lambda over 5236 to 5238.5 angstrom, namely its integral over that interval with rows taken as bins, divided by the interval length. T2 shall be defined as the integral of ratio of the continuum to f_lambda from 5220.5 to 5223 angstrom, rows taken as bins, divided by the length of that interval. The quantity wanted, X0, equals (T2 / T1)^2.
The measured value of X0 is 1.07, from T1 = 0.97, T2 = 1.01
